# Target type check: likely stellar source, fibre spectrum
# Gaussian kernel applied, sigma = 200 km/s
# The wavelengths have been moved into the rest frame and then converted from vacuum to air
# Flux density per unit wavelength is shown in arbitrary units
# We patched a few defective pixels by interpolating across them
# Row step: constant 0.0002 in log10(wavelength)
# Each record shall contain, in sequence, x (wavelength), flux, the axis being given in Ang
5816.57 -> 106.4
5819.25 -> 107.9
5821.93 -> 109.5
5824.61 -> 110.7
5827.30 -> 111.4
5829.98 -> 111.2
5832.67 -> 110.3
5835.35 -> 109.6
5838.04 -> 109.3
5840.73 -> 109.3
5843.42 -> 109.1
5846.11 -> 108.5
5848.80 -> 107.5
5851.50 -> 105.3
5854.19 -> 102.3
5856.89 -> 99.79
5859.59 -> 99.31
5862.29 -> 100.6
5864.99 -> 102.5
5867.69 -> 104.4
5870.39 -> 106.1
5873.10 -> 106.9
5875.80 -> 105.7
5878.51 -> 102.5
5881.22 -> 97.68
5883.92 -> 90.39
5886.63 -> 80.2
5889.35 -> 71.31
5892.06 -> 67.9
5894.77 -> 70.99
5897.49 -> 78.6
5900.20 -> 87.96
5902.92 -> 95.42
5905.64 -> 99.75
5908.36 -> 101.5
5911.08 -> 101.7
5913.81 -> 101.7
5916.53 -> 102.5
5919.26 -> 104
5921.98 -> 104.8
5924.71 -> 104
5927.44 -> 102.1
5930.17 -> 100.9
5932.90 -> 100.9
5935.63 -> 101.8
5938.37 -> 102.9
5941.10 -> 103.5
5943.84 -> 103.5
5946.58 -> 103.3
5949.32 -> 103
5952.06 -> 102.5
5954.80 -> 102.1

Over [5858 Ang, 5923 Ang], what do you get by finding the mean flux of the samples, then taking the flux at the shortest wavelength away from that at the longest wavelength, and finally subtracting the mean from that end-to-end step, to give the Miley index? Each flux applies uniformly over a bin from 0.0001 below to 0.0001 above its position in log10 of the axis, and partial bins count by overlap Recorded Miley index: -90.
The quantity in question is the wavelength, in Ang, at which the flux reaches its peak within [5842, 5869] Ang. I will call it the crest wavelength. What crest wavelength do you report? 5843.42 Ang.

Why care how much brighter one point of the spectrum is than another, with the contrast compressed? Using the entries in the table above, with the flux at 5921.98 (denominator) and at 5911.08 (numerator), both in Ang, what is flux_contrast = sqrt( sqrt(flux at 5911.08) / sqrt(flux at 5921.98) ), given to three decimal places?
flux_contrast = 0.993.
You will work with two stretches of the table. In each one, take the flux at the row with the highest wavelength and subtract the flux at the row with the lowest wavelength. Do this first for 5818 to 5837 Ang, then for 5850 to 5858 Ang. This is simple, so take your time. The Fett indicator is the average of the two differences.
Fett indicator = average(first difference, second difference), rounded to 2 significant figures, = -1.9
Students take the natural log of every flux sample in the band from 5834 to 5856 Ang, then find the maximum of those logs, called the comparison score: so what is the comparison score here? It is 4.70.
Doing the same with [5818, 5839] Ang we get 4.71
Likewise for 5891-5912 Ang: 4.62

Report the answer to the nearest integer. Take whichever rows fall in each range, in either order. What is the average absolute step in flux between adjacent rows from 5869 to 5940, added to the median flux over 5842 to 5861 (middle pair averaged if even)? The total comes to 109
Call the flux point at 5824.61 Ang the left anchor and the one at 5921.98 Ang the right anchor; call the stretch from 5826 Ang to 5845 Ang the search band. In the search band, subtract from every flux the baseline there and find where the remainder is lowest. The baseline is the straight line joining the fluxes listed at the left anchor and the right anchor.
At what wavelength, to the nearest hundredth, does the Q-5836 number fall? 5838.04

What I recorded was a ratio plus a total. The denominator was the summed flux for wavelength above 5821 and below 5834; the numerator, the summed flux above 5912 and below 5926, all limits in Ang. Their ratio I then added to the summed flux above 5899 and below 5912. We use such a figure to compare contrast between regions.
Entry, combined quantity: 487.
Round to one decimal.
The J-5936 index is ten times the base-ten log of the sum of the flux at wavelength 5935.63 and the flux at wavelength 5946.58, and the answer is 23.1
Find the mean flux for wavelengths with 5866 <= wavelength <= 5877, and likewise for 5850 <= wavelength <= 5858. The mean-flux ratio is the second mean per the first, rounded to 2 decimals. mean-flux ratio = 0.97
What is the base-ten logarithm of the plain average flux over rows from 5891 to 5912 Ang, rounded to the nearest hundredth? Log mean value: 1.94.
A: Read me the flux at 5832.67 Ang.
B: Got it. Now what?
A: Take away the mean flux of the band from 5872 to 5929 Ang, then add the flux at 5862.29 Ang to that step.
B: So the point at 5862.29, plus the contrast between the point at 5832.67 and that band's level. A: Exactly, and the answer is 117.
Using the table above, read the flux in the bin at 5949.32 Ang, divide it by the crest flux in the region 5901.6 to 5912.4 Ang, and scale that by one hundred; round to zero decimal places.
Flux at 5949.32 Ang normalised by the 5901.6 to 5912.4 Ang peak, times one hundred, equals 101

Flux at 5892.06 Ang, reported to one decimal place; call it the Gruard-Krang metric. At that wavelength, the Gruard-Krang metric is 67.9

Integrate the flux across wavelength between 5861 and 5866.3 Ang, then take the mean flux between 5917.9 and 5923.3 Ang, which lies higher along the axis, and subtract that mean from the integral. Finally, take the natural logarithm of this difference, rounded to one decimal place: 6.1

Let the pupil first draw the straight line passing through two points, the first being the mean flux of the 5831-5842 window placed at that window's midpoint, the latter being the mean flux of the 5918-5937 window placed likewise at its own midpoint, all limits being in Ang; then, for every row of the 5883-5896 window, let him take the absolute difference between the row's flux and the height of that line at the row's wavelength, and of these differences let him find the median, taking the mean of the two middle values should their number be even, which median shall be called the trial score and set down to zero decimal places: 34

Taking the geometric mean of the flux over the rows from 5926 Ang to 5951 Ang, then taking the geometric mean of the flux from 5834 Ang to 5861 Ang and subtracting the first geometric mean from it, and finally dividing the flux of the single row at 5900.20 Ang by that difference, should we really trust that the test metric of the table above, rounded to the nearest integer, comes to 25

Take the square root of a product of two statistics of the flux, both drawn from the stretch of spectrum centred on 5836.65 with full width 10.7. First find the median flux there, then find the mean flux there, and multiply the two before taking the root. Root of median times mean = 110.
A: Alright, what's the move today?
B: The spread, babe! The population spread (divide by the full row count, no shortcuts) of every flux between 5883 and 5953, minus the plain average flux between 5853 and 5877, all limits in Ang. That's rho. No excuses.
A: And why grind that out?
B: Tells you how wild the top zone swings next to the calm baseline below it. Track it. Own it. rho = -92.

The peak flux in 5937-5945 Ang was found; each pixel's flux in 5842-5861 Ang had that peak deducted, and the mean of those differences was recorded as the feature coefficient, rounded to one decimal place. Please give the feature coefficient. 1.0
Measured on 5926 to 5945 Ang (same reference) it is -1.3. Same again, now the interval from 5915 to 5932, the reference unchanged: -0.5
